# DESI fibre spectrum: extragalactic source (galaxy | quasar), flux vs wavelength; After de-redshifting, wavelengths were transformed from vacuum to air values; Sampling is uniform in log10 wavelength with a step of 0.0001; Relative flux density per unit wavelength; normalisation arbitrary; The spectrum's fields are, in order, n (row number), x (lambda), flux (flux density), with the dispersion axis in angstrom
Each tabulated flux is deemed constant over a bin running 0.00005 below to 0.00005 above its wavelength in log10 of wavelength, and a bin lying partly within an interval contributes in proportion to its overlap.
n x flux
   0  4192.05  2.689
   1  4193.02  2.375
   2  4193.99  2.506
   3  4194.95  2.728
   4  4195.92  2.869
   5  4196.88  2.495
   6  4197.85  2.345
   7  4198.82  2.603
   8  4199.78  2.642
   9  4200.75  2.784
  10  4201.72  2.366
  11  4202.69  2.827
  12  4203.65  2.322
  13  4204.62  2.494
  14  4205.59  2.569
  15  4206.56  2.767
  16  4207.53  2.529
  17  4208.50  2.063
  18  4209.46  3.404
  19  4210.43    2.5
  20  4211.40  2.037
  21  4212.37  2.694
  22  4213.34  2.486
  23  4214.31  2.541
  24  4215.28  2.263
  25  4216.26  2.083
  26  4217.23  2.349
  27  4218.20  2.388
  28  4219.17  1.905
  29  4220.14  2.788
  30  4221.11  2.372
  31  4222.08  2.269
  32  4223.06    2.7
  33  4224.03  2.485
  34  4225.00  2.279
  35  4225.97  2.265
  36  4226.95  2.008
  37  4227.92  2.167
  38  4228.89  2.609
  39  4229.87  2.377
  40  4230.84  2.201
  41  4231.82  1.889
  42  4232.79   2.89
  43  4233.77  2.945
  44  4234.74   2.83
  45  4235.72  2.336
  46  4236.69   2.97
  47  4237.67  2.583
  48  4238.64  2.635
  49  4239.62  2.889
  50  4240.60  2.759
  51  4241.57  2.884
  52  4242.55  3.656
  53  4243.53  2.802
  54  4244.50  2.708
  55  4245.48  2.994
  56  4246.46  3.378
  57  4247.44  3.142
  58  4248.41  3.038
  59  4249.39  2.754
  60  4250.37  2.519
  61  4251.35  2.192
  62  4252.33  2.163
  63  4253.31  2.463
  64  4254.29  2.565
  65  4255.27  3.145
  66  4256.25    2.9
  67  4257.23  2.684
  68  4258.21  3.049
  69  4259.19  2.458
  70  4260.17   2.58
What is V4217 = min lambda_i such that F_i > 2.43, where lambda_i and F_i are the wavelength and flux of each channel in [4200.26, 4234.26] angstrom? 4200.75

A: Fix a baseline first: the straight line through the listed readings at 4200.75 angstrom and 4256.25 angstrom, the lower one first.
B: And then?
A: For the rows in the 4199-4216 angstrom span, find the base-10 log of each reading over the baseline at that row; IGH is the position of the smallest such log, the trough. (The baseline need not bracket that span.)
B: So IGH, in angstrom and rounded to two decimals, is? 4211.40 angstrom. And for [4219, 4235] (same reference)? 4231.82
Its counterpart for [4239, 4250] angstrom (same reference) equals 4244.50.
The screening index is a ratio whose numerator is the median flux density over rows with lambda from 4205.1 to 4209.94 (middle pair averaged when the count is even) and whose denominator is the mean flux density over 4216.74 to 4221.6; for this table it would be 1.09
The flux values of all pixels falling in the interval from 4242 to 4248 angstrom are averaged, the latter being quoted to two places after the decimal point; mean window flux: 3.11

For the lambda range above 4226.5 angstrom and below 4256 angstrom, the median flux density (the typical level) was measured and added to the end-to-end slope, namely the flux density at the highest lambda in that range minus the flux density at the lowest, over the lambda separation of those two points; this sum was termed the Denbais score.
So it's 2.8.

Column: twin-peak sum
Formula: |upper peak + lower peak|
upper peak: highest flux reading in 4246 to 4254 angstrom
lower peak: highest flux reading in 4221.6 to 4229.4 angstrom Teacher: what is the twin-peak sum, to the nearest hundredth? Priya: 6.08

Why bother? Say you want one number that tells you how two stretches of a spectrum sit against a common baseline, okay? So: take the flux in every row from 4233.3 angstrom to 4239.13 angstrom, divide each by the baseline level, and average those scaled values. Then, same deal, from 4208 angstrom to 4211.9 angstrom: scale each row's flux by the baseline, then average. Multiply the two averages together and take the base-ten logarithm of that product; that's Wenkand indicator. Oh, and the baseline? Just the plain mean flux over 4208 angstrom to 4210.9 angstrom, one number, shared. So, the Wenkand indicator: -0.02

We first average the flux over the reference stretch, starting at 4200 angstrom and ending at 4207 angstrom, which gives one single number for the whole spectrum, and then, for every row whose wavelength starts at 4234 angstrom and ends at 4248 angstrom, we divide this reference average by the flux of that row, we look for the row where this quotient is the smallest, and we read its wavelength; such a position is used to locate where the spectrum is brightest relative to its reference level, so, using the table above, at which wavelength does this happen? 4242.55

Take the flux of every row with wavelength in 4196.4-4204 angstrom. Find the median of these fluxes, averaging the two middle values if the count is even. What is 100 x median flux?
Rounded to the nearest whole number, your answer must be 255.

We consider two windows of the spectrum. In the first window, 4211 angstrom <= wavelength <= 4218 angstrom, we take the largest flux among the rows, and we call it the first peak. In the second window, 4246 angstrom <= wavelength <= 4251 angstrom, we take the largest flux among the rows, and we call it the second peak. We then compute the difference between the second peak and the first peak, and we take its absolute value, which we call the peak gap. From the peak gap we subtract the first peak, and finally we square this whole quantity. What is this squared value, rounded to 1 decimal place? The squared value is 4.0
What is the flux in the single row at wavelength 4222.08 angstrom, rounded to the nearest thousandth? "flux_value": 2.269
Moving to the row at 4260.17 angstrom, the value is 2.580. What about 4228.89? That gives 2.609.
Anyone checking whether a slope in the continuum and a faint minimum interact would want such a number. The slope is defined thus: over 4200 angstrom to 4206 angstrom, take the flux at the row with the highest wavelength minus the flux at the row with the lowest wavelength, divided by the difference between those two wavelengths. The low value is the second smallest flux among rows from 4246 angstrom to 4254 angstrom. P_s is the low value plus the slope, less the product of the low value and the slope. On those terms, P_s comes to 2.24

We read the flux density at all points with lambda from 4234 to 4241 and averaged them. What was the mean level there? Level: 2.7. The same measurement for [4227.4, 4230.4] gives 2.4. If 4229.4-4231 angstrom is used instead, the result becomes 2.3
